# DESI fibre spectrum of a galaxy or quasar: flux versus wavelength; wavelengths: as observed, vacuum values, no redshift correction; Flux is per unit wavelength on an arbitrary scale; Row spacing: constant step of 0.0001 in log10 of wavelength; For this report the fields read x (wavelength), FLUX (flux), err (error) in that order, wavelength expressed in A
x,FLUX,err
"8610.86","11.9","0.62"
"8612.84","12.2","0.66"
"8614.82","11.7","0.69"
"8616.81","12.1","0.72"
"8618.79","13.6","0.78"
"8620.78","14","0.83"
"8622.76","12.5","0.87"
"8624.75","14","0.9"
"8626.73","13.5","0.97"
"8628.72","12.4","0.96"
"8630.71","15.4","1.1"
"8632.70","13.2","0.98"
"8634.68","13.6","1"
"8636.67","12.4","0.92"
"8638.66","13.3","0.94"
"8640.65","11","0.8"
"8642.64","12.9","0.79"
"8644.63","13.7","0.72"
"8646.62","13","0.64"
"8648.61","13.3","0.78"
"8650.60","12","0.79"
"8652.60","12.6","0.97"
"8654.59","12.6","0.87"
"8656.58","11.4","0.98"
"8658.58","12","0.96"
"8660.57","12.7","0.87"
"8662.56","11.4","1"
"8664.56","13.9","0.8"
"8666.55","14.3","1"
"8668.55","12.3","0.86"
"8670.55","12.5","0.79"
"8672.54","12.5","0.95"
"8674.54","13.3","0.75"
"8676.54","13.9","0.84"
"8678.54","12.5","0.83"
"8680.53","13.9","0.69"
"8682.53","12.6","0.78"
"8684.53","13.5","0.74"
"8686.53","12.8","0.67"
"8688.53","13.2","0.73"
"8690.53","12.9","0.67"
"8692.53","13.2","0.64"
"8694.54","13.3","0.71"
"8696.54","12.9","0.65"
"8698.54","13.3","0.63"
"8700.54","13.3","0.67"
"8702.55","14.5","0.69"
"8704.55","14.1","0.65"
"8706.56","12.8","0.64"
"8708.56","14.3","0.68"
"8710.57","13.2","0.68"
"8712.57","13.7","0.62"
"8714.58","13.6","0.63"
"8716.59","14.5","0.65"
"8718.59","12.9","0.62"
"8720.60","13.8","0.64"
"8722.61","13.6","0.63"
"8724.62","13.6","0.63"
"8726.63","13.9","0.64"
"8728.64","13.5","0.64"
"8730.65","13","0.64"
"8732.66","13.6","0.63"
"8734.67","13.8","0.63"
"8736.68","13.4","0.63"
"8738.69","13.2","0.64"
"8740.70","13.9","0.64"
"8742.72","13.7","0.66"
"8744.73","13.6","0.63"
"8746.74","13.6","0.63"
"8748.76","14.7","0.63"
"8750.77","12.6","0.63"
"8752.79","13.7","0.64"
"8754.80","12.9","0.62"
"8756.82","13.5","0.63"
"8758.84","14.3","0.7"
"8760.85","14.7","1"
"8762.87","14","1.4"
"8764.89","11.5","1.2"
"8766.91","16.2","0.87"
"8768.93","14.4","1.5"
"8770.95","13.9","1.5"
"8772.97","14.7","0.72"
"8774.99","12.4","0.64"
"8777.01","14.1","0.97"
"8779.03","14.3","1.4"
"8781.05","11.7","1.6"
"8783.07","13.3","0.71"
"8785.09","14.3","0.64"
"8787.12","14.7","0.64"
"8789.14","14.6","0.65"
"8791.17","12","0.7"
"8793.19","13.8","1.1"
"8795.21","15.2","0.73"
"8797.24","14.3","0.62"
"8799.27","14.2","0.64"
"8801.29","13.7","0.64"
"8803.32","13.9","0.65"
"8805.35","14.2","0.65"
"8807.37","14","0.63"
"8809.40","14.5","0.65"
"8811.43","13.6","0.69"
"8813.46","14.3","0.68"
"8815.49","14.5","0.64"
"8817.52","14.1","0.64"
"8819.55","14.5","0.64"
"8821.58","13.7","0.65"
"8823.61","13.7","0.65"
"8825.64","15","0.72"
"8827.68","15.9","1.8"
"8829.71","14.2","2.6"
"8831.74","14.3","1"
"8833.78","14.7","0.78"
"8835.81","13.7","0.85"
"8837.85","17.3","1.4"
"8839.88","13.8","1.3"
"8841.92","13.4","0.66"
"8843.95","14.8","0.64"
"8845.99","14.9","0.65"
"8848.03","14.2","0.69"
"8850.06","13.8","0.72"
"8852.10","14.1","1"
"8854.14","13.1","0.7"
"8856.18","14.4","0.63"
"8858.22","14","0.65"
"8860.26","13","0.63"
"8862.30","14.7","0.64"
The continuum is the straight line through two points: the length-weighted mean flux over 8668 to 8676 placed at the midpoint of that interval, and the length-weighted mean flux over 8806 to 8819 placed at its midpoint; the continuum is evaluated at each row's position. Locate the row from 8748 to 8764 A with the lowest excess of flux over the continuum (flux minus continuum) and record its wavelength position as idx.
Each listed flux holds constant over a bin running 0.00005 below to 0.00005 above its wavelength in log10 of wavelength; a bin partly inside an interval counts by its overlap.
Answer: 8750.77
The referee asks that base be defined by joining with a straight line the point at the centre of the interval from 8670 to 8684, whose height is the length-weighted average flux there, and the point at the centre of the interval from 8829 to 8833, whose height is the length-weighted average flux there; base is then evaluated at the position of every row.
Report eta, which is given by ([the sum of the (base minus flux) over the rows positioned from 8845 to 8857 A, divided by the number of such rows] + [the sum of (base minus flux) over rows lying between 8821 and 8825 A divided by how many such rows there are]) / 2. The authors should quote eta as 0.42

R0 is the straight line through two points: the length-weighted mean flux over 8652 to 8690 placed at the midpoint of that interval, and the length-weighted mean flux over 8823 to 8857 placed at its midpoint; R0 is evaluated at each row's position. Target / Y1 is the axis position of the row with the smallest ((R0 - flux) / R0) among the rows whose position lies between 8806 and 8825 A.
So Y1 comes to 8809.40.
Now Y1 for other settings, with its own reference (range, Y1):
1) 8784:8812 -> 8795.21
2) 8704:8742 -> 8716.59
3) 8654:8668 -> 8666.55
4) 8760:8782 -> 8766.91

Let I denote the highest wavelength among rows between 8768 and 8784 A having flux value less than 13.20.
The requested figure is 8781.05 A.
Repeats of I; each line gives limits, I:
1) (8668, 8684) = 8682.53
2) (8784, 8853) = 8791.17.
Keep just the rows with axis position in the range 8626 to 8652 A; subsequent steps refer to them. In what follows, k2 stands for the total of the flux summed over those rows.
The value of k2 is 170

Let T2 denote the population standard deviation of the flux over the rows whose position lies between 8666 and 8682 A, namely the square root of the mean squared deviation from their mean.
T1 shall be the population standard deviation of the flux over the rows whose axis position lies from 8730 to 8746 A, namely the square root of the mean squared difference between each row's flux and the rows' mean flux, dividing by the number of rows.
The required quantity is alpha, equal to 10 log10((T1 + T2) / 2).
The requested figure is -2.9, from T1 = 0.29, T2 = 0.75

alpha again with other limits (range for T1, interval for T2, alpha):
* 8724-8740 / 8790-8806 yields -2.5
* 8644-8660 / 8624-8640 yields -1.0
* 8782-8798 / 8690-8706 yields -1.3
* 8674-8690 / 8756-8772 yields -0.6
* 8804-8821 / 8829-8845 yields -1.4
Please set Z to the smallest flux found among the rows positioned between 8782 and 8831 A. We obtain 12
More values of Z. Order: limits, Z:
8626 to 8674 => 11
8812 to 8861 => 13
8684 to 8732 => 12.8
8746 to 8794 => 11.5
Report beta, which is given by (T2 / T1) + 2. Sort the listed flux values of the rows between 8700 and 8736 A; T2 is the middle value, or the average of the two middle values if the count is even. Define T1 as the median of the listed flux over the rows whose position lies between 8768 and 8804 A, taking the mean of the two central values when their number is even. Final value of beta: 2.96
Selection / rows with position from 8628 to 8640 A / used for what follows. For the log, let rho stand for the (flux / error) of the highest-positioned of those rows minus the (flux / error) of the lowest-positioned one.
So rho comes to 1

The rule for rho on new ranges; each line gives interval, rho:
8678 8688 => 4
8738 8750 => 3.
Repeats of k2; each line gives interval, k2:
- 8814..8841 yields 189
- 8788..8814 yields 182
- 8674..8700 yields 171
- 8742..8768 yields 179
